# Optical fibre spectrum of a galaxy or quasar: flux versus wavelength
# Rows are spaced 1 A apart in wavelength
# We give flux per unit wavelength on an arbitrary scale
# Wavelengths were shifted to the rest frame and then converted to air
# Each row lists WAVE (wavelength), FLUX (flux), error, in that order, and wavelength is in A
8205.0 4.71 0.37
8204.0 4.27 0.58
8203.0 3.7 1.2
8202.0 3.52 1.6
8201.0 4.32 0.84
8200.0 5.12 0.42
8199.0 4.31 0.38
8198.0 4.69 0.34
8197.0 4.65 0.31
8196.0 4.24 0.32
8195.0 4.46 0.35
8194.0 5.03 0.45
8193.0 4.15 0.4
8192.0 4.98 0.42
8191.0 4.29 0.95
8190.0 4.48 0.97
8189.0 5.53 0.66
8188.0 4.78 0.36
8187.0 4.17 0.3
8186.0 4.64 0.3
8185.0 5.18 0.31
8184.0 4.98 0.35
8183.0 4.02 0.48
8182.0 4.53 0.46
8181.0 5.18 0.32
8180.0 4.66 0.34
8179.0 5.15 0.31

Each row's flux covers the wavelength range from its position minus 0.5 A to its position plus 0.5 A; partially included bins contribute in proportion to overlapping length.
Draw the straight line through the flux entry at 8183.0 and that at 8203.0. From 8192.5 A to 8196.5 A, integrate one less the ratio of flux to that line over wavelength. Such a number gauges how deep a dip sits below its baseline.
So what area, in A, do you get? -0.66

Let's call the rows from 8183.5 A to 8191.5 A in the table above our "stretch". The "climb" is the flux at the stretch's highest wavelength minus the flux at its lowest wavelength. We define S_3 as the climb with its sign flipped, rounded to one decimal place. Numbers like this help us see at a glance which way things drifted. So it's 0.7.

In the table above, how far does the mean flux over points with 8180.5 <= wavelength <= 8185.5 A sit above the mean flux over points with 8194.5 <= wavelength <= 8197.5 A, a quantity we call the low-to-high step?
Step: 0.33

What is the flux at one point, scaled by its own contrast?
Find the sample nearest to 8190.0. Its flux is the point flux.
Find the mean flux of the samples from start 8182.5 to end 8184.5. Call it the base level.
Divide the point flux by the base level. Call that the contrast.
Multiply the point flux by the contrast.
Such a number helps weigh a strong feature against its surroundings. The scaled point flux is 4.46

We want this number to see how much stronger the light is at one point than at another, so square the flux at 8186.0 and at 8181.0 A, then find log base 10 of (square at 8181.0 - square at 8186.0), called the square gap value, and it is 0.72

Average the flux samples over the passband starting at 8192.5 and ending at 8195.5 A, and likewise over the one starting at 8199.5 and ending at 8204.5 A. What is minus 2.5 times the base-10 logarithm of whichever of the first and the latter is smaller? -1.55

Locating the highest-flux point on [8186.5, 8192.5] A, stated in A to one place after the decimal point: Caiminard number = 8189.0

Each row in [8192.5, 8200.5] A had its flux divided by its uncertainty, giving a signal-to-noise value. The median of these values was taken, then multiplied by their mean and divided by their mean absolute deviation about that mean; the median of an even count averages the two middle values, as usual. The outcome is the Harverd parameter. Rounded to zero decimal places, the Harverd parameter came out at 128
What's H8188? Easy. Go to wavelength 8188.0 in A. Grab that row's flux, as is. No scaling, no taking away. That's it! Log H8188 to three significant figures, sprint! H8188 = 4.78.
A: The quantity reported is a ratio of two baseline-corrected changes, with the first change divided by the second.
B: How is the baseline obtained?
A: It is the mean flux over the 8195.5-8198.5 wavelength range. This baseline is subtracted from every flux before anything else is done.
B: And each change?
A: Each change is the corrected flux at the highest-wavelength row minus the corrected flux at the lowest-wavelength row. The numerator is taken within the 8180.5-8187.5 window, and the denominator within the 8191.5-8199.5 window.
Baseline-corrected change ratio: 2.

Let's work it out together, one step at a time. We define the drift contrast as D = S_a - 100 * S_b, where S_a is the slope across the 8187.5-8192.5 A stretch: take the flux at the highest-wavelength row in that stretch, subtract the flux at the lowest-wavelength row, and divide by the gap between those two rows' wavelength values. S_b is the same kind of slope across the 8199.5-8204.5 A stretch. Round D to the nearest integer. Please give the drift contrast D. 21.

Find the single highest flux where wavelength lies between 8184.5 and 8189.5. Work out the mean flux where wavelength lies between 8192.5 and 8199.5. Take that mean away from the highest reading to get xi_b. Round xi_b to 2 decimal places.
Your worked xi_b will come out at 1.03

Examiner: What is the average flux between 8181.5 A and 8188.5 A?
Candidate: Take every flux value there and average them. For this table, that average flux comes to 4.61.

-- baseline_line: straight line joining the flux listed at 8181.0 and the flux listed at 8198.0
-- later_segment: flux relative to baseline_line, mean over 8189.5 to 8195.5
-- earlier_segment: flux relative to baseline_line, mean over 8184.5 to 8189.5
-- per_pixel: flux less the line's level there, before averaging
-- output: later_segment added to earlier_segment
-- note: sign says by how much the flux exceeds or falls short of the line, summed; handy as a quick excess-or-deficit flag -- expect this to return -0.43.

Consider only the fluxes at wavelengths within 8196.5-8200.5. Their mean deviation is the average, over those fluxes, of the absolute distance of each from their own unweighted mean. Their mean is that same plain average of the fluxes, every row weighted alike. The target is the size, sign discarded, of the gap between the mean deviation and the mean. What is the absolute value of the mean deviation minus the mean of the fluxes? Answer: 4.48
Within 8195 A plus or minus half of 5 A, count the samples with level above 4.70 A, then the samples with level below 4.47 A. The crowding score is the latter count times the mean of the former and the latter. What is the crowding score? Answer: 6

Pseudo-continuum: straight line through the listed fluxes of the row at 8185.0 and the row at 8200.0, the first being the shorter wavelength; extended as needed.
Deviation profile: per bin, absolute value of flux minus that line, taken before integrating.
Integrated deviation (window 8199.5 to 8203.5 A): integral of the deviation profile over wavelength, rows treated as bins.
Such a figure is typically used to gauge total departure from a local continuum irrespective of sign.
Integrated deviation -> 3.80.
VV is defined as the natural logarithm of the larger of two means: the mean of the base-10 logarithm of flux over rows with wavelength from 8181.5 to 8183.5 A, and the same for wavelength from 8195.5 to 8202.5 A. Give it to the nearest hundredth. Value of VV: -0.44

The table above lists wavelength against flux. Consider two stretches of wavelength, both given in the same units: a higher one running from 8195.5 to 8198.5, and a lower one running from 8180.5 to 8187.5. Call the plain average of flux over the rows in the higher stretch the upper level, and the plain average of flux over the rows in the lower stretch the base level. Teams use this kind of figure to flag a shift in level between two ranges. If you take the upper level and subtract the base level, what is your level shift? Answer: -0.14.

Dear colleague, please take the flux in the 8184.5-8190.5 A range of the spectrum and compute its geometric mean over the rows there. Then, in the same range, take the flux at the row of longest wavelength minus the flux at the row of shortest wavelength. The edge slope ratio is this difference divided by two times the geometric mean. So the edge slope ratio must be -0.07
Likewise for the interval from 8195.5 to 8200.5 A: 0.10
